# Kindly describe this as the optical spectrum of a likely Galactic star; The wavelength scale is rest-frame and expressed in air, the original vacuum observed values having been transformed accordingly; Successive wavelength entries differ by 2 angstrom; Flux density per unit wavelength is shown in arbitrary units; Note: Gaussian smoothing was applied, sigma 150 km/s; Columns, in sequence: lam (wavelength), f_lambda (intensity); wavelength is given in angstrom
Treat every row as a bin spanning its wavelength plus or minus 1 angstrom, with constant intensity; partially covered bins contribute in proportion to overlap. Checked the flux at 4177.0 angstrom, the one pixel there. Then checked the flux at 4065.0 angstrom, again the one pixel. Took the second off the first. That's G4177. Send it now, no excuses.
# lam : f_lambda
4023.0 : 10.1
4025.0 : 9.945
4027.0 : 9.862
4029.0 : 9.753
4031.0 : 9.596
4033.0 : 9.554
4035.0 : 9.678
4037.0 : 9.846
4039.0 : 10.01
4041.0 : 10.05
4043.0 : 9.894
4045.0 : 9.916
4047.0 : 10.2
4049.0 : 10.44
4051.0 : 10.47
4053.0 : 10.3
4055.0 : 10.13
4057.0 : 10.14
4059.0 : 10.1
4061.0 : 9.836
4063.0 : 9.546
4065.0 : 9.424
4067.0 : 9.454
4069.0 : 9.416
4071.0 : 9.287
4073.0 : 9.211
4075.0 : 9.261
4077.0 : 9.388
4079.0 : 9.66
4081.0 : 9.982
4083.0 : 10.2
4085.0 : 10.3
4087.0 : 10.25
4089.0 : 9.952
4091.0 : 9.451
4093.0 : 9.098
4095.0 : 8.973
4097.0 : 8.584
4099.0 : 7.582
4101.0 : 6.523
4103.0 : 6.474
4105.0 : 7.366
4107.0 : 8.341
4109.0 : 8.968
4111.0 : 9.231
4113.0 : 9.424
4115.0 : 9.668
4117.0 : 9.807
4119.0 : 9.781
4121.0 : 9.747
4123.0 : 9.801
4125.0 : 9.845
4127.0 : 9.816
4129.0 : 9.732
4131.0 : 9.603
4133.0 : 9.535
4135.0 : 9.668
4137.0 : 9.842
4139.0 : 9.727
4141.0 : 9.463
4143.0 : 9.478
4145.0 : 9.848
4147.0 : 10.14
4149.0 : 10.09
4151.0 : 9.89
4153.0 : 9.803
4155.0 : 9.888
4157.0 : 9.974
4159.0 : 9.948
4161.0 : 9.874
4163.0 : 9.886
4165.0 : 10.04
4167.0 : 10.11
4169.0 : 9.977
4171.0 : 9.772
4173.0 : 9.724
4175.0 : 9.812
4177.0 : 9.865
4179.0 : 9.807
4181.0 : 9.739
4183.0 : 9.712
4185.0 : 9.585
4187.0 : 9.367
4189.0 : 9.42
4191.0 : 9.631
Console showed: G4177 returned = 0.4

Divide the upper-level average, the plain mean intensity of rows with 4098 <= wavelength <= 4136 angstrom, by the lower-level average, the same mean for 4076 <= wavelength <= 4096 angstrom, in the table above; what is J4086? 0.92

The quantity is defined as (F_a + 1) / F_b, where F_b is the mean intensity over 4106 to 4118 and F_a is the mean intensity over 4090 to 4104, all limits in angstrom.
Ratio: 0.98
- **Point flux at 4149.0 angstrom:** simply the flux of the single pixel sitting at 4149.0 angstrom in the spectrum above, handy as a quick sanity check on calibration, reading 10.09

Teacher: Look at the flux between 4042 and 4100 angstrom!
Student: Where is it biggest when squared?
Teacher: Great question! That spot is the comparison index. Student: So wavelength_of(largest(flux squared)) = 4051.0 angstrom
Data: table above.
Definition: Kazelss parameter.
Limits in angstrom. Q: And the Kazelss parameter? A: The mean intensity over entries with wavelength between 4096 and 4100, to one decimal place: 8.1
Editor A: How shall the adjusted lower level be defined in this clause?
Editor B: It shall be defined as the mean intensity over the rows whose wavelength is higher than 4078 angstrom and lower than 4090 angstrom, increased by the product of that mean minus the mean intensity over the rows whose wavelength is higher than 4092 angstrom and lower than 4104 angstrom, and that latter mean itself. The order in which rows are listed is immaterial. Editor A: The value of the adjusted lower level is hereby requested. 27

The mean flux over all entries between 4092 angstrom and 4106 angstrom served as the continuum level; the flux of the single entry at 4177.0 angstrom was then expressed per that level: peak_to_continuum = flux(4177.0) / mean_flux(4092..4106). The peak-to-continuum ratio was 1.26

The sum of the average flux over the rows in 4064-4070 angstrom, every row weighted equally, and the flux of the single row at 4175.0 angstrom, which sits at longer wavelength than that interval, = 19.2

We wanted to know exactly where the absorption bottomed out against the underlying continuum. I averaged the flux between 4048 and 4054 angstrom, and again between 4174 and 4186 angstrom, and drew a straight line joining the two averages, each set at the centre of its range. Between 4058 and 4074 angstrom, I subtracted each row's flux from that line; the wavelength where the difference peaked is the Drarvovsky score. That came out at 4073.0 angstrom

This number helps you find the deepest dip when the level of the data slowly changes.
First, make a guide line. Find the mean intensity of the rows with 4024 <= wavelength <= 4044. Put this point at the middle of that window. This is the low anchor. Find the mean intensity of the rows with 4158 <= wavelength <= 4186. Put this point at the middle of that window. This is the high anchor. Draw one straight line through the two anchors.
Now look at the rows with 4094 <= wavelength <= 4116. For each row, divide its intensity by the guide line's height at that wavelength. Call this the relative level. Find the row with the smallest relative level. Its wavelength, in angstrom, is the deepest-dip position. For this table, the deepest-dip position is 4103.0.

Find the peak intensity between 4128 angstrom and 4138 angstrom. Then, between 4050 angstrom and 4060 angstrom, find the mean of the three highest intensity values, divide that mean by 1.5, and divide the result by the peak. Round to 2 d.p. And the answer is 0.70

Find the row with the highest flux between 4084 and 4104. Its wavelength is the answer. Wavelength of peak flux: 4085.0 angstrom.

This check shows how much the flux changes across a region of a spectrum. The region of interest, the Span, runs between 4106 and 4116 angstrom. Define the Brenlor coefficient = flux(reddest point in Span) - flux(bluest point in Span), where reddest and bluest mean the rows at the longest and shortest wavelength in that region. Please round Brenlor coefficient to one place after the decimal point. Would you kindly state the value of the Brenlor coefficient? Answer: 1.3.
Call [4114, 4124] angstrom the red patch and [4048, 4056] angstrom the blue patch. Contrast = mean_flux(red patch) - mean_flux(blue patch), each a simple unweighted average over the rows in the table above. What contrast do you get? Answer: -0.6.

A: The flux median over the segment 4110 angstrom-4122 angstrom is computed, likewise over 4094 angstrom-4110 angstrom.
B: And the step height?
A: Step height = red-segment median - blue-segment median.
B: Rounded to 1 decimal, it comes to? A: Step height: 1.7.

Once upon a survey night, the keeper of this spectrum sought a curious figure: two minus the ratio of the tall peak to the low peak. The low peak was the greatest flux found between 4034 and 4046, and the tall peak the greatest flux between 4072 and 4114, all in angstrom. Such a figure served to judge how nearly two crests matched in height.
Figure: 0.975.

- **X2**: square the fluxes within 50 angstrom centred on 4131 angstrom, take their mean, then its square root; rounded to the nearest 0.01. 9.65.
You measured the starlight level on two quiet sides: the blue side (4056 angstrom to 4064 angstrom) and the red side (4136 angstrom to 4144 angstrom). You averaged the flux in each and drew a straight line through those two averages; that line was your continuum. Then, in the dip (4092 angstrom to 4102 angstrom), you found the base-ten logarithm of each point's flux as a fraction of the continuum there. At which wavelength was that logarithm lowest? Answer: 4101.0 angstrom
